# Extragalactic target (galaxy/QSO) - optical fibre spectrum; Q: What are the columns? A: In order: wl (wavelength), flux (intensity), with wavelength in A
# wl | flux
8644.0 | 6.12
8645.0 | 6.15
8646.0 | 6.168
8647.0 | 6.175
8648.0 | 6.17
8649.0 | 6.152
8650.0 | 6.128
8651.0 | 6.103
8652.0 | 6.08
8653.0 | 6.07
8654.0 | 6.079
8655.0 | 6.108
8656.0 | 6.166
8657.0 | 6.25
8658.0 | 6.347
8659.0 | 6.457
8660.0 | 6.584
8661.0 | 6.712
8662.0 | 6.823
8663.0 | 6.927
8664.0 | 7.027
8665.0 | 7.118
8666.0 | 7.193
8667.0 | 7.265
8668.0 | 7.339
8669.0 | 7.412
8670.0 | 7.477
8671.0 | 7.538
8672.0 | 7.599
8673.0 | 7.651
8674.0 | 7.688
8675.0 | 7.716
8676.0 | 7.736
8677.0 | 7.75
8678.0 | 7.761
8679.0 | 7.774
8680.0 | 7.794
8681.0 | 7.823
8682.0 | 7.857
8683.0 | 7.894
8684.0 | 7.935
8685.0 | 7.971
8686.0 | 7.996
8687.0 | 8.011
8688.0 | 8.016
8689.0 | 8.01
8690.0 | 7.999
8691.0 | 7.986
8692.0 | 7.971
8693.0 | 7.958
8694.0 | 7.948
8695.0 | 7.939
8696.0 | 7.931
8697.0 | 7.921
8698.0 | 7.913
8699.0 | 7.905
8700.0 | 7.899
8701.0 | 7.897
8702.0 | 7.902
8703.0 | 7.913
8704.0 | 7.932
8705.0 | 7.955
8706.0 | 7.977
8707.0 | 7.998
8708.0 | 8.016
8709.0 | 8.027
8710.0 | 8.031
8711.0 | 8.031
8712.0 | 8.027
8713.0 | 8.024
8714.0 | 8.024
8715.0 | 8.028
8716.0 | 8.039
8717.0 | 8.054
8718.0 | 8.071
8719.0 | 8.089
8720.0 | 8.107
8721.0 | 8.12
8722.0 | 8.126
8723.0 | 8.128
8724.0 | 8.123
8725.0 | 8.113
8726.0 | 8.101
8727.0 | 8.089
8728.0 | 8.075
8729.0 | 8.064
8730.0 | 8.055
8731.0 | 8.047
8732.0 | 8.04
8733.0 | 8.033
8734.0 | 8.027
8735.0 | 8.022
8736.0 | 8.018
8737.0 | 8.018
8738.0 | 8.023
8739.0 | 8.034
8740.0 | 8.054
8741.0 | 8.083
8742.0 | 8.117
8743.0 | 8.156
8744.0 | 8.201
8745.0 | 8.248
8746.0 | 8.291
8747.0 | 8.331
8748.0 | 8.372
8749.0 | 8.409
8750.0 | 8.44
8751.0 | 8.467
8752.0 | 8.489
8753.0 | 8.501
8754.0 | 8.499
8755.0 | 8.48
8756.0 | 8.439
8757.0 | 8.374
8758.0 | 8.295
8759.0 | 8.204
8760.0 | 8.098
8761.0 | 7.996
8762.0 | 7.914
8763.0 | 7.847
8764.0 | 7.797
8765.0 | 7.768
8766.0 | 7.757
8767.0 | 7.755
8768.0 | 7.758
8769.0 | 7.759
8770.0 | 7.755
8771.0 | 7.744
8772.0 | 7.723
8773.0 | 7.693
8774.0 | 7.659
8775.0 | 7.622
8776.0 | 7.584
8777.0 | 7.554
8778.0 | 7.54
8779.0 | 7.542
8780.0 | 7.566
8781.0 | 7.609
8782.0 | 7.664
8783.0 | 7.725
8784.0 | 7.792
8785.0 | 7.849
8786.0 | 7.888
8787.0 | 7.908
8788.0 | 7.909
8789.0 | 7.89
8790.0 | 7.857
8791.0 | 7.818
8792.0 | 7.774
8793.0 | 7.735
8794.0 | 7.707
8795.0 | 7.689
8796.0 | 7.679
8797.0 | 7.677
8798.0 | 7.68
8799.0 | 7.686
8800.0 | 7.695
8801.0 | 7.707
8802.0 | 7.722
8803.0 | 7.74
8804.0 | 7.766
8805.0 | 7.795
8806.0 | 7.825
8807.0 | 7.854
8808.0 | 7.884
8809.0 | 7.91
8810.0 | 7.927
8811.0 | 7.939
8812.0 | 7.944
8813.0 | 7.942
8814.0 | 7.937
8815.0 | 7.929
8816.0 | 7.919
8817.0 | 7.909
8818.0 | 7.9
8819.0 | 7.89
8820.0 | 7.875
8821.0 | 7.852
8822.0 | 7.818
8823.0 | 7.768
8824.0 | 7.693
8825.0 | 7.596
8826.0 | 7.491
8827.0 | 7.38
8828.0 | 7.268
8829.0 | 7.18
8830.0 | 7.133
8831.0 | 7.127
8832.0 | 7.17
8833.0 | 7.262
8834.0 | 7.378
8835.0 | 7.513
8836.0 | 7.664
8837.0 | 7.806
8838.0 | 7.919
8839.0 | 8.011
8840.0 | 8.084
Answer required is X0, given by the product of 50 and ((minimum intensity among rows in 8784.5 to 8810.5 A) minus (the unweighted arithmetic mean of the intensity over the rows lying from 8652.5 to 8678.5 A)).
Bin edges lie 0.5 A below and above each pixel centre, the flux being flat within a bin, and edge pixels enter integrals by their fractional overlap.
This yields 32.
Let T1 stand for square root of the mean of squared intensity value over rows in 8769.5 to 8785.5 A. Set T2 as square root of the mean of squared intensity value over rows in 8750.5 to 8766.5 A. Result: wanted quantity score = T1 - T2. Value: -0.5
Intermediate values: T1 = 7.7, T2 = 8.2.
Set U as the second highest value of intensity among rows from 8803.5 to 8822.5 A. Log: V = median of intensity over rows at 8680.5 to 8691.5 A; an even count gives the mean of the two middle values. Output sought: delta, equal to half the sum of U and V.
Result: 7.96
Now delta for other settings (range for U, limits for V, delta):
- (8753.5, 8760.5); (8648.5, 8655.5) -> 7.29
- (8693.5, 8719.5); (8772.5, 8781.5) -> 7.83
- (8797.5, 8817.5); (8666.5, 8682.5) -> 7.82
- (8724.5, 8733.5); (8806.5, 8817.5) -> 8.01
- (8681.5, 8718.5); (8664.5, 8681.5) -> 7.85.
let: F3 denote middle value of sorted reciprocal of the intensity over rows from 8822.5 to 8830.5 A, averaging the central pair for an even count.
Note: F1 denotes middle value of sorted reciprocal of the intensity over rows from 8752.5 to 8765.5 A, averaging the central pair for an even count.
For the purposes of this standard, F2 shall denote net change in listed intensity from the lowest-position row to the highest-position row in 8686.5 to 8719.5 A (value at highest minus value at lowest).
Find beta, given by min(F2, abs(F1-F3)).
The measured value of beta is 0.01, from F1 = 0.122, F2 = 0.08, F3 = 0.134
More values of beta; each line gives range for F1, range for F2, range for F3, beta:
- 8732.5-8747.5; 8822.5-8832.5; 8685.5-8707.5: -0.60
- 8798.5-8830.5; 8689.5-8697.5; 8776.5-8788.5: -0.08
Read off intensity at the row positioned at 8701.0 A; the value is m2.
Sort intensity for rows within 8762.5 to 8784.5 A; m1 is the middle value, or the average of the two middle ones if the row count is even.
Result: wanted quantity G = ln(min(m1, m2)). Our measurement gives 2.04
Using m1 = 7.7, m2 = 7.897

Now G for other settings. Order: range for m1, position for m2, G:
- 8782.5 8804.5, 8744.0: 2.05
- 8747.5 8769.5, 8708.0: 2.08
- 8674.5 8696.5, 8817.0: 2.07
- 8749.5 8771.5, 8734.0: 2.08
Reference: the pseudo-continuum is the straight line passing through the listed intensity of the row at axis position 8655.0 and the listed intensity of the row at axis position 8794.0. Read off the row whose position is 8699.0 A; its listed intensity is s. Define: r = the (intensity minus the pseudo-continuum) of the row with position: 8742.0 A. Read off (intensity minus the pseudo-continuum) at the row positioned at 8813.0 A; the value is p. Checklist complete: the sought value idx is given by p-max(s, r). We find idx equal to -7.9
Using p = 0.02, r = 1.0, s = 7.905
